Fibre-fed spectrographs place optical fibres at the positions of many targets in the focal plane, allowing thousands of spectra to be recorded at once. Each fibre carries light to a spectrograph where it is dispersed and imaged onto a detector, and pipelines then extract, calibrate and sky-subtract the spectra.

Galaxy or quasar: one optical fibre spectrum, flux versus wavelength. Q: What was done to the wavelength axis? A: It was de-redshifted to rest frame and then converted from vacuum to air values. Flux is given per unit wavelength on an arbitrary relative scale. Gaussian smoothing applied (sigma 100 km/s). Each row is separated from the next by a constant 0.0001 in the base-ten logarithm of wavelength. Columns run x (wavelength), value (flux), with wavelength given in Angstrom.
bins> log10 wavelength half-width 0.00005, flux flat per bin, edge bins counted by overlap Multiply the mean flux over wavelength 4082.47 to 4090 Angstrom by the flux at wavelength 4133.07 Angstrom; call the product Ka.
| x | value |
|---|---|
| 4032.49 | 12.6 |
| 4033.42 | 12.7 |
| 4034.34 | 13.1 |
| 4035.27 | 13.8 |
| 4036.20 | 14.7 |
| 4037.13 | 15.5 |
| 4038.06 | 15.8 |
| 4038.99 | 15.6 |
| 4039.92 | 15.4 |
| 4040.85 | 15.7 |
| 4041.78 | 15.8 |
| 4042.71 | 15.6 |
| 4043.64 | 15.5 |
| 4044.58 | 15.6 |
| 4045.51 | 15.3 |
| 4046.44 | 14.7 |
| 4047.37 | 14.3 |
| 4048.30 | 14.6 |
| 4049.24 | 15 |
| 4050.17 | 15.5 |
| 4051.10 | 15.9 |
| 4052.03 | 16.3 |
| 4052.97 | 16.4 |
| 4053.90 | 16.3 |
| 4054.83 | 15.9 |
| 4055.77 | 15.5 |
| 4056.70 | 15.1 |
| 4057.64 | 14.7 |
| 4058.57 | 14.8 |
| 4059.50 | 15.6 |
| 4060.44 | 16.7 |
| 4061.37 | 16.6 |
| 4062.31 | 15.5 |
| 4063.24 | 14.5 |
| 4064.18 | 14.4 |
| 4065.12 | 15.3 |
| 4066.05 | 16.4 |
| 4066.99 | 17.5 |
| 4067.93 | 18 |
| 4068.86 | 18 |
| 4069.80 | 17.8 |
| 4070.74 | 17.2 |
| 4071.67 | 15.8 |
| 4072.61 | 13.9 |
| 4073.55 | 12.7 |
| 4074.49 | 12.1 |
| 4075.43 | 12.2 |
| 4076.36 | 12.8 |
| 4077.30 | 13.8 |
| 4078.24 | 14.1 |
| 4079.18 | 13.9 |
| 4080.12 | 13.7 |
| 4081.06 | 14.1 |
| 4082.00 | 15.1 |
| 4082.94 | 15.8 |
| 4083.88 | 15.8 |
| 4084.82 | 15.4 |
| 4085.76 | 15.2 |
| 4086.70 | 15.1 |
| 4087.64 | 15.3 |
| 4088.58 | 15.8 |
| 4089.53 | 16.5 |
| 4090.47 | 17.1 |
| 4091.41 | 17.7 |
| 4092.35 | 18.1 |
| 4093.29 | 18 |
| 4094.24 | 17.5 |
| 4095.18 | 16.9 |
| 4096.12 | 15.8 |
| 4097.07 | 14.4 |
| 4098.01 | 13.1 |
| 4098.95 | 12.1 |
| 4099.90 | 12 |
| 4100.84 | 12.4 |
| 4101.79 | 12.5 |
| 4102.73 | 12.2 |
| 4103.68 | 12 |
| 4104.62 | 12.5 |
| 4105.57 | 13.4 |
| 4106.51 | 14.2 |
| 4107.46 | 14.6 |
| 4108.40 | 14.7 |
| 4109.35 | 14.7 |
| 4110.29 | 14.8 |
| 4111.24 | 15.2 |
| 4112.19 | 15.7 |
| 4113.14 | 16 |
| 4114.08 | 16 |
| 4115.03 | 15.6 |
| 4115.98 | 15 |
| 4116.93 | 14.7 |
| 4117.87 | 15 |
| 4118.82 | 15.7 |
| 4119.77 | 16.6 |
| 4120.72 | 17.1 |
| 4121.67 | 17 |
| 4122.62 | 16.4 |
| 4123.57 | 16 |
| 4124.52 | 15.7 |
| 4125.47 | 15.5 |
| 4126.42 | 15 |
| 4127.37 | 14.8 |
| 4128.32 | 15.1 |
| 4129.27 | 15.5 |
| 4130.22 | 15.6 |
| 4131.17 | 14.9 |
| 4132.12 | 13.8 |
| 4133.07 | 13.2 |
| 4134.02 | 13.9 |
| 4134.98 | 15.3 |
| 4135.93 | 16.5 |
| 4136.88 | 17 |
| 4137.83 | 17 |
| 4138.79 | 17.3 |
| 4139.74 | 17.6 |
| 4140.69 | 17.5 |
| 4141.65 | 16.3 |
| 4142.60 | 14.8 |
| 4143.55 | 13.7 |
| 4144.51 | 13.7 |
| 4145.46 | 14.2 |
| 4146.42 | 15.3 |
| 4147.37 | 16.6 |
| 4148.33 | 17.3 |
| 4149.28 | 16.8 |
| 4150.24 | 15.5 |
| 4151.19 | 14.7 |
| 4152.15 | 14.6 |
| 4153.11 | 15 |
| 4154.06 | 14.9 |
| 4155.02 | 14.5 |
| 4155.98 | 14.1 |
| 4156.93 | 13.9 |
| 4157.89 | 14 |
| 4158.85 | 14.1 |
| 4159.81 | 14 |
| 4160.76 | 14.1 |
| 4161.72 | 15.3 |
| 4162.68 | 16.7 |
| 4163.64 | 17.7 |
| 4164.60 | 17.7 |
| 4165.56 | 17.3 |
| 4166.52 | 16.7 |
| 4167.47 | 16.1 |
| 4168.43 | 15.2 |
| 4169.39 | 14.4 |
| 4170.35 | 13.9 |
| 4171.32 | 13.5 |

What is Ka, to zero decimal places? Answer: 206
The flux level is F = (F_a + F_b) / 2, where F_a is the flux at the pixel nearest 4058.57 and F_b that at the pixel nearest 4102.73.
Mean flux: 13.5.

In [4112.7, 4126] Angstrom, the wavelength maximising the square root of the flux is 4120.72 Angstrom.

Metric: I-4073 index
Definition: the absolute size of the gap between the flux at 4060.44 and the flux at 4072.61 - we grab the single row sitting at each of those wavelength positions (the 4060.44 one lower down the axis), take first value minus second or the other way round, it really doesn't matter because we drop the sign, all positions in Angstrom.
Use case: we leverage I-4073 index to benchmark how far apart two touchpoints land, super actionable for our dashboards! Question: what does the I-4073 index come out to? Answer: 2.8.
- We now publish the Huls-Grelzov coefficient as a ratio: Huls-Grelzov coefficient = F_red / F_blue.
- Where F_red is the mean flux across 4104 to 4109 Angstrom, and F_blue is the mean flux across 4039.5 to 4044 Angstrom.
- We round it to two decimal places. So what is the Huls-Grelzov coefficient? 0.89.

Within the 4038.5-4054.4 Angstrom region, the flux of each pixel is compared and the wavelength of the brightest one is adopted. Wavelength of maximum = 4052.97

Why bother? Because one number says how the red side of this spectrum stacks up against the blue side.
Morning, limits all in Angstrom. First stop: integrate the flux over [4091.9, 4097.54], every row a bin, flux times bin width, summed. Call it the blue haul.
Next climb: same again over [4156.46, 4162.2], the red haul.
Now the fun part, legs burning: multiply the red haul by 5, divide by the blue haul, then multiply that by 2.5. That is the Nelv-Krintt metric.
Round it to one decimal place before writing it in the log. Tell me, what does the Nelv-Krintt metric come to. 10.8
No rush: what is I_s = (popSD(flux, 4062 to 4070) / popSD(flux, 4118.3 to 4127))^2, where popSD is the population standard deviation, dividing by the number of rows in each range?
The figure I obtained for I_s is 4.4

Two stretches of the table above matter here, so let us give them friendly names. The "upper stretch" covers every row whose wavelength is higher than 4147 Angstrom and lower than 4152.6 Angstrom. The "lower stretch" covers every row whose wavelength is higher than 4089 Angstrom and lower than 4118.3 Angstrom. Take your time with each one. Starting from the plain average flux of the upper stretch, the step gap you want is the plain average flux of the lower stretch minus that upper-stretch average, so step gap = -1.1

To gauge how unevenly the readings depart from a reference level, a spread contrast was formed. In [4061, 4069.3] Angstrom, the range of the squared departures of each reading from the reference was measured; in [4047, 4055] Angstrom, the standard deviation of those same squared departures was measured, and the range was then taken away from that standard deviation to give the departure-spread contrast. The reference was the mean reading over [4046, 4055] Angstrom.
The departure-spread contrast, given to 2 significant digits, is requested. -5.9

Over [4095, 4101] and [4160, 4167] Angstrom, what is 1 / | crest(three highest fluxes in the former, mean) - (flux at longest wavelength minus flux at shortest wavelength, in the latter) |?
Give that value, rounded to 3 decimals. 0.076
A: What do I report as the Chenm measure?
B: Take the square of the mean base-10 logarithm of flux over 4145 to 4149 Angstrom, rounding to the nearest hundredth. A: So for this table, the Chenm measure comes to 1.44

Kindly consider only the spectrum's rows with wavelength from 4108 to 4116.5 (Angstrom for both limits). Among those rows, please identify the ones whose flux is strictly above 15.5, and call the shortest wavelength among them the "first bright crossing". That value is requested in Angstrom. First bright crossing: 4112.19 Angstrom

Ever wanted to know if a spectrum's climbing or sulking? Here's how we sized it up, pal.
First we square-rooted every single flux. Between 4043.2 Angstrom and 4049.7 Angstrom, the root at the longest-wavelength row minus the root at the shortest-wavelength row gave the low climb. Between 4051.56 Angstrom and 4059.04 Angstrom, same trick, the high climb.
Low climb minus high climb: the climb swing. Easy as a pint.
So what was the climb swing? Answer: 0.13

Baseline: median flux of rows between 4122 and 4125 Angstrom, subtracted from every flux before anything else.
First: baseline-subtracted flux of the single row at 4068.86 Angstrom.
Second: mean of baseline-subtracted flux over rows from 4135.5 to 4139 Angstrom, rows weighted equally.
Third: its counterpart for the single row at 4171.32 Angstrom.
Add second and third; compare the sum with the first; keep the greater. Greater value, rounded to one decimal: 2.0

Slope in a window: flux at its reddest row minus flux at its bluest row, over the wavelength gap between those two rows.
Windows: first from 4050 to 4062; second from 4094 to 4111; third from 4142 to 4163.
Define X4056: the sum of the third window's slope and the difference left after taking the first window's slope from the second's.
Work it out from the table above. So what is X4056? -0.17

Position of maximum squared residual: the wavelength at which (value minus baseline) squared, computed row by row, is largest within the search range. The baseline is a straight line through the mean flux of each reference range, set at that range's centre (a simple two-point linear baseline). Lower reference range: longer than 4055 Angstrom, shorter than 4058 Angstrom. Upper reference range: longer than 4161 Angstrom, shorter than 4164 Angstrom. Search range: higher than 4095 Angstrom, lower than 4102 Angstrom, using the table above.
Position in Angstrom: 4099.90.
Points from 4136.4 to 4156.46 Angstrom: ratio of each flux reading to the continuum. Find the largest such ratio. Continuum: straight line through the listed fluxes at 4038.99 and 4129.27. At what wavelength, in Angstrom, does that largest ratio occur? 4139.74 Angstrom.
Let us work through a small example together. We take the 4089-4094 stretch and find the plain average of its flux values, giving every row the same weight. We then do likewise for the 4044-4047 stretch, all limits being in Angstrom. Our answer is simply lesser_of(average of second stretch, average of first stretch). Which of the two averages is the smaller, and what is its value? 15.2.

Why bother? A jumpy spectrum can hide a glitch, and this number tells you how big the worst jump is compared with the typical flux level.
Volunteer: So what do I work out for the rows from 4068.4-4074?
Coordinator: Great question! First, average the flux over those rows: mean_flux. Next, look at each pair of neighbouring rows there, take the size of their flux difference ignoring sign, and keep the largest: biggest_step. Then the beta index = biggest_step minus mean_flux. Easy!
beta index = -14.0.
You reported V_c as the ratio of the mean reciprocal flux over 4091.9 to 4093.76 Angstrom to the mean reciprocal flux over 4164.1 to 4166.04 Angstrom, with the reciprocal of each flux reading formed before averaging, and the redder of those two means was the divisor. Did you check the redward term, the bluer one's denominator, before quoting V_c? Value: 0.97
